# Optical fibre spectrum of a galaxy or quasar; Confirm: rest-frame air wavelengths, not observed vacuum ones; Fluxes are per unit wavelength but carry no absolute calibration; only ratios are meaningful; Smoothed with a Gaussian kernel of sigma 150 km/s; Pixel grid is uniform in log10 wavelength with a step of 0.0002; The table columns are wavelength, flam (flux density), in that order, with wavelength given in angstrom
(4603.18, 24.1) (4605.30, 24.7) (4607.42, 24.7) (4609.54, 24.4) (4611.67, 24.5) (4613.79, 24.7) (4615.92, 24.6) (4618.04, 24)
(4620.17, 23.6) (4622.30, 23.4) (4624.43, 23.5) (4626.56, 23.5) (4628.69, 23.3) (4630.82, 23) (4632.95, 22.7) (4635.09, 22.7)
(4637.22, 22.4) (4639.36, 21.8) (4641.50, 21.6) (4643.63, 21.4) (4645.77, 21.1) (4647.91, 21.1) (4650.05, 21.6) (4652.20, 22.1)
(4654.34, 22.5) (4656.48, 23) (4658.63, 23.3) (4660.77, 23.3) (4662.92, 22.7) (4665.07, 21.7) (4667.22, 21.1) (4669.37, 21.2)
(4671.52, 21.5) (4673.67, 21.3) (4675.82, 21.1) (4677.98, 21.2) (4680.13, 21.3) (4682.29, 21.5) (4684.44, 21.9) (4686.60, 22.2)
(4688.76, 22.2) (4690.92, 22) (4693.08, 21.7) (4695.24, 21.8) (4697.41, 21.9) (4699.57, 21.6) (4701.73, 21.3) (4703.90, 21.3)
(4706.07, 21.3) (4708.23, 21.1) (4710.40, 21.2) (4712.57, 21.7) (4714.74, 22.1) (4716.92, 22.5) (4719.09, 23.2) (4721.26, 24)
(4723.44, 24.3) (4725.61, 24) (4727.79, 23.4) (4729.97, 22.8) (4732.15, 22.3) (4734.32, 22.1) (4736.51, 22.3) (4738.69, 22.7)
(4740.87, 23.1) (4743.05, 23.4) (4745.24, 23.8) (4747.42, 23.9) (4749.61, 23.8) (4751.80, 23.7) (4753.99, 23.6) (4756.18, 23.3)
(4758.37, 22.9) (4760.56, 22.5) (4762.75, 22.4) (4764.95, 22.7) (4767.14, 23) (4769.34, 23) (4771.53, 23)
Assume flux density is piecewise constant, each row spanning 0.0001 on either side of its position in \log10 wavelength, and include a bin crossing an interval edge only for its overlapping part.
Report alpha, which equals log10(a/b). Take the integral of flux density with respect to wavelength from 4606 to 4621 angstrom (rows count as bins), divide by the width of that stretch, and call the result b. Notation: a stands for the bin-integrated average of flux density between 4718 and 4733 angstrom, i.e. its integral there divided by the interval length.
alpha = -0.017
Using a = 23.4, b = 24.4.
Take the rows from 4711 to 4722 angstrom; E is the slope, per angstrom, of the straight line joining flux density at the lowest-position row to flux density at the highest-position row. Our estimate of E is 0.26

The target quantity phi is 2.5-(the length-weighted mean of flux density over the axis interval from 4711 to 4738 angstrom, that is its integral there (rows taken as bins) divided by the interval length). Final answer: -20.4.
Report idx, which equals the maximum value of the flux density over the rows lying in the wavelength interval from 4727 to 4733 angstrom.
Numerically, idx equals 23.4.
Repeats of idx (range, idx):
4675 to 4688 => 22.2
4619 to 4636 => 23.6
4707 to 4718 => 22.5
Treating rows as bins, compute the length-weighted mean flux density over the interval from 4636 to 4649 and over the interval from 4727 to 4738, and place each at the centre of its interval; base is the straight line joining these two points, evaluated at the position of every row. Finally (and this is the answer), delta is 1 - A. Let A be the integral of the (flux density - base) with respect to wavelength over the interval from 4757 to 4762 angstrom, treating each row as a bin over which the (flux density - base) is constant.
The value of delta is 2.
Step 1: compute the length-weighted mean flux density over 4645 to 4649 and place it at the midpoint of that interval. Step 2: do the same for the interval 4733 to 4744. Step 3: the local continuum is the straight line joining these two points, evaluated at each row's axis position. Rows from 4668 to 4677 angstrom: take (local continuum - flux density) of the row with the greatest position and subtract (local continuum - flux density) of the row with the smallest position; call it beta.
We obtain 0.2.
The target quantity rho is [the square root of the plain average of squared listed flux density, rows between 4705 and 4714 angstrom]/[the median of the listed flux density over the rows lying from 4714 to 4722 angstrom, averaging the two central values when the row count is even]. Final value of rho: 0.93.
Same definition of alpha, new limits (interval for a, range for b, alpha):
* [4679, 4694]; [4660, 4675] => 0.001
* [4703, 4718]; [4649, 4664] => -0.020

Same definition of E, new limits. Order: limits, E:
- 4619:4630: -0.04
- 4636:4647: -0.15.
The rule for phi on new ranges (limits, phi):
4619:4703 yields -19.6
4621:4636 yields -20.7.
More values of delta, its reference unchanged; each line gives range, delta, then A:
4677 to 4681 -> 4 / -2.9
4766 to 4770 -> 1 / 0.2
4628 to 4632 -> -6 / 6.7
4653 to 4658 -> -4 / 5.2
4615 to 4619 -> -11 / 11.9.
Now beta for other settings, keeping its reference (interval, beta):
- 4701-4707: 0.1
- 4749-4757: 0.6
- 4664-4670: 0.6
